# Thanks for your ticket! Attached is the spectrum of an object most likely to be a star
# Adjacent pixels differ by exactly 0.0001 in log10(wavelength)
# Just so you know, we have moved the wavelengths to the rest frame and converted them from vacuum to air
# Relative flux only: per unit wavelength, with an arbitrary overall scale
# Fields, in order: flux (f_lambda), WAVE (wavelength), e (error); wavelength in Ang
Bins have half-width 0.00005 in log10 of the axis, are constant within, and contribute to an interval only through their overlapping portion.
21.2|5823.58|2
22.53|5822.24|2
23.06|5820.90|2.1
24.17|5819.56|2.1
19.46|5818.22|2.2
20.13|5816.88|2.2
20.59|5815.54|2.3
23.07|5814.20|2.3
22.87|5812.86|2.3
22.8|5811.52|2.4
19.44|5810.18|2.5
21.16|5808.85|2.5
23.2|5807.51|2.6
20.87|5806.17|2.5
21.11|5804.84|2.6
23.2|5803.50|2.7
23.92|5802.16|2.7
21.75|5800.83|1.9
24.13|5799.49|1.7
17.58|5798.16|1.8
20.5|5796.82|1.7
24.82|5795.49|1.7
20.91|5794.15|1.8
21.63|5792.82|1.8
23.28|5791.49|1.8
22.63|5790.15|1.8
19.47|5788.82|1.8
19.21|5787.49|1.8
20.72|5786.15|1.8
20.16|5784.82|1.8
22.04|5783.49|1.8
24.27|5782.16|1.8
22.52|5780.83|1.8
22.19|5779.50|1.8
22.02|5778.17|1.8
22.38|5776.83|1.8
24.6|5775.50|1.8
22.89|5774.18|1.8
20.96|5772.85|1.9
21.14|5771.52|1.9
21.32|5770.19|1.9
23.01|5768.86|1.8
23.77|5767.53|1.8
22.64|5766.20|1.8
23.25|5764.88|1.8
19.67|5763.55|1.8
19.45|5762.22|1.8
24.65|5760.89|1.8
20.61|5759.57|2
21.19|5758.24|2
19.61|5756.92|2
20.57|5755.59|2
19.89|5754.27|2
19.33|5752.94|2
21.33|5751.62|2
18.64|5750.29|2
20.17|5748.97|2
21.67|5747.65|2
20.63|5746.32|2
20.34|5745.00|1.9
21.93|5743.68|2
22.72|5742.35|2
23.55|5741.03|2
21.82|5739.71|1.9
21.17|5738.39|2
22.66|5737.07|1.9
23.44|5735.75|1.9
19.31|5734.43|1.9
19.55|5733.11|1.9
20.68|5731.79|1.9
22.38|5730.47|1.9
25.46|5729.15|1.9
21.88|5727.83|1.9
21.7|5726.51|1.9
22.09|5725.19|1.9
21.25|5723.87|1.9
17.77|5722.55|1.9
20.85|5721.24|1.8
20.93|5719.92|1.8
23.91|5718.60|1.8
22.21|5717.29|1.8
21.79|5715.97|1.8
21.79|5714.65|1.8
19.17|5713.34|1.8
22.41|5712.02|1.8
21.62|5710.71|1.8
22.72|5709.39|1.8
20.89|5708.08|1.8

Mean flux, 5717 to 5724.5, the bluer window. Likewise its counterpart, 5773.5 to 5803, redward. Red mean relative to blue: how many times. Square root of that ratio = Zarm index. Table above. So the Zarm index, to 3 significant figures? 1.02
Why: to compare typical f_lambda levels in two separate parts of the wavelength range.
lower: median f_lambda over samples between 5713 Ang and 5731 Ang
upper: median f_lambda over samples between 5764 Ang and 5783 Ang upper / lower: 1.04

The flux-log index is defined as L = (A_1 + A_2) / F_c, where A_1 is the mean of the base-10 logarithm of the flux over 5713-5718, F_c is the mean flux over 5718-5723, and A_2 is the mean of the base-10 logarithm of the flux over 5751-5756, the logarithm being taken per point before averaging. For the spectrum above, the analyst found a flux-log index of 0.126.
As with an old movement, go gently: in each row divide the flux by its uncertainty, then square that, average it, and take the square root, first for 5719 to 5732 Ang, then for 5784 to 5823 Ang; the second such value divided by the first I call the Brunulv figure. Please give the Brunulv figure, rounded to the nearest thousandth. 0.928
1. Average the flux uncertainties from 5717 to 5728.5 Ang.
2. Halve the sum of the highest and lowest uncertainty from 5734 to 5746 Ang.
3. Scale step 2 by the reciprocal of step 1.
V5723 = 1.05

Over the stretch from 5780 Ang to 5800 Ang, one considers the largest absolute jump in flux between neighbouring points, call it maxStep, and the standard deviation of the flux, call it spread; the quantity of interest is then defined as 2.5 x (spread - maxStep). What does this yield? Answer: -11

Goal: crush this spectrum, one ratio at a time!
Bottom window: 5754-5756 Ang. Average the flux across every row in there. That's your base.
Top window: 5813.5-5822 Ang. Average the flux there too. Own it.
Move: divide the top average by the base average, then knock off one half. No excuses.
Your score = 0.57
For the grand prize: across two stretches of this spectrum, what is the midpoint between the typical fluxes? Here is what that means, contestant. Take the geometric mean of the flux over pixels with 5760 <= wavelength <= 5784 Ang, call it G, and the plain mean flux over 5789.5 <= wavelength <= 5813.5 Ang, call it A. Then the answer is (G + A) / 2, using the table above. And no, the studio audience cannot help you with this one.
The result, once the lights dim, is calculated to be 22.2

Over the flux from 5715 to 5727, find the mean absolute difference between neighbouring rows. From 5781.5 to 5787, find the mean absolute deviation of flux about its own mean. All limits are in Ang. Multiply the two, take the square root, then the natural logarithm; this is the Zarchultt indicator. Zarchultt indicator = 0.39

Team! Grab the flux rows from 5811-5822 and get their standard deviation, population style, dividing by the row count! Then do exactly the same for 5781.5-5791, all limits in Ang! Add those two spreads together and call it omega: 3.3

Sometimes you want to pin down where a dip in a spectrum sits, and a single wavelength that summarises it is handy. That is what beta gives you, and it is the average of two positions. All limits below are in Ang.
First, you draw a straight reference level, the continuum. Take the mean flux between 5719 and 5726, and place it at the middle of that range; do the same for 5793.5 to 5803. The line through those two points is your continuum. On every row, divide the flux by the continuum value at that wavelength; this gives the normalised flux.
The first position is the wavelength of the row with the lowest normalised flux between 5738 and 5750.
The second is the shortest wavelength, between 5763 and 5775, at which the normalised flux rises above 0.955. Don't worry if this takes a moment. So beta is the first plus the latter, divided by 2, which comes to 5756.9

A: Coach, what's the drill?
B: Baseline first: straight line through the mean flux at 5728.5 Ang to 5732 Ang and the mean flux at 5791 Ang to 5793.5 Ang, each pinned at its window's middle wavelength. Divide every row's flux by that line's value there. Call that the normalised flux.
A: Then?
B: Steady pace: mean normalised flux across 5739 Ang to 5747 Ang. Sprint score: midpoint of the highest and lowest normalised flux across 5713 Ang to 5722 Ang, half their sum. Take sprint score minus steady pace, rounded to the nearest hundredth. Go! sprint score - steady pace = -0.02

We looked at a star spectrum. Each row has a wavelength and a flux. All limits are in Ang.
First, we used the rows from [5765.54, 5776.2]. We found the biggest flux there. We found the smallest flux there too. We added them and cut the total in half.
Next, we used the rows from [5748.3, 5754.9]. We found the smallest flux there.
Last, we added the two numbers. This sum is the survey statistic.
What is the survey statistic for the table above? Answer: 41.4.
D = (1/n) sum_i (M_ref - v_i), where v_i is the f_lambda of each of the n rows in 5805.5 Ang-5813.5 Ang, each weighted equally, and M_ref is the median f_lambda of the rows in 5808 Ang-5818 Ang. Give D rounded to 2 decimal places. -0.56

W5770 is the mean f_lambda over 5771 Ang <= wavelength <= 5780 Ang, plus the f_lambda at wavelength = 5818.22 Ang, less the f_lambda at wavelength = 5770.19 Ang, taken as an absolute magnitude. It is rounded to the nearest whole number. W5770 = 20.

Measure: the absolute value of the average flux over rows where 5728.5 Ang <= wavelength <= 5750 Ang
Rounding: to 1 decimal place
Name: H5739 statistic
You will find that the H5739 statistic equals 21.7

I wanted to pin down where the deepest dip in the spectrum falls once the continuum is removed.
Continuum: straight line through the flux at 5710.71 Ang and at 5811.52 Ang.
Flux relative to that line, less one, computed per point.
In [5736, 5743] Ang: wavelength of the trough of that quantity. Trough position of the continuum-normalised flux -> 5738.39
